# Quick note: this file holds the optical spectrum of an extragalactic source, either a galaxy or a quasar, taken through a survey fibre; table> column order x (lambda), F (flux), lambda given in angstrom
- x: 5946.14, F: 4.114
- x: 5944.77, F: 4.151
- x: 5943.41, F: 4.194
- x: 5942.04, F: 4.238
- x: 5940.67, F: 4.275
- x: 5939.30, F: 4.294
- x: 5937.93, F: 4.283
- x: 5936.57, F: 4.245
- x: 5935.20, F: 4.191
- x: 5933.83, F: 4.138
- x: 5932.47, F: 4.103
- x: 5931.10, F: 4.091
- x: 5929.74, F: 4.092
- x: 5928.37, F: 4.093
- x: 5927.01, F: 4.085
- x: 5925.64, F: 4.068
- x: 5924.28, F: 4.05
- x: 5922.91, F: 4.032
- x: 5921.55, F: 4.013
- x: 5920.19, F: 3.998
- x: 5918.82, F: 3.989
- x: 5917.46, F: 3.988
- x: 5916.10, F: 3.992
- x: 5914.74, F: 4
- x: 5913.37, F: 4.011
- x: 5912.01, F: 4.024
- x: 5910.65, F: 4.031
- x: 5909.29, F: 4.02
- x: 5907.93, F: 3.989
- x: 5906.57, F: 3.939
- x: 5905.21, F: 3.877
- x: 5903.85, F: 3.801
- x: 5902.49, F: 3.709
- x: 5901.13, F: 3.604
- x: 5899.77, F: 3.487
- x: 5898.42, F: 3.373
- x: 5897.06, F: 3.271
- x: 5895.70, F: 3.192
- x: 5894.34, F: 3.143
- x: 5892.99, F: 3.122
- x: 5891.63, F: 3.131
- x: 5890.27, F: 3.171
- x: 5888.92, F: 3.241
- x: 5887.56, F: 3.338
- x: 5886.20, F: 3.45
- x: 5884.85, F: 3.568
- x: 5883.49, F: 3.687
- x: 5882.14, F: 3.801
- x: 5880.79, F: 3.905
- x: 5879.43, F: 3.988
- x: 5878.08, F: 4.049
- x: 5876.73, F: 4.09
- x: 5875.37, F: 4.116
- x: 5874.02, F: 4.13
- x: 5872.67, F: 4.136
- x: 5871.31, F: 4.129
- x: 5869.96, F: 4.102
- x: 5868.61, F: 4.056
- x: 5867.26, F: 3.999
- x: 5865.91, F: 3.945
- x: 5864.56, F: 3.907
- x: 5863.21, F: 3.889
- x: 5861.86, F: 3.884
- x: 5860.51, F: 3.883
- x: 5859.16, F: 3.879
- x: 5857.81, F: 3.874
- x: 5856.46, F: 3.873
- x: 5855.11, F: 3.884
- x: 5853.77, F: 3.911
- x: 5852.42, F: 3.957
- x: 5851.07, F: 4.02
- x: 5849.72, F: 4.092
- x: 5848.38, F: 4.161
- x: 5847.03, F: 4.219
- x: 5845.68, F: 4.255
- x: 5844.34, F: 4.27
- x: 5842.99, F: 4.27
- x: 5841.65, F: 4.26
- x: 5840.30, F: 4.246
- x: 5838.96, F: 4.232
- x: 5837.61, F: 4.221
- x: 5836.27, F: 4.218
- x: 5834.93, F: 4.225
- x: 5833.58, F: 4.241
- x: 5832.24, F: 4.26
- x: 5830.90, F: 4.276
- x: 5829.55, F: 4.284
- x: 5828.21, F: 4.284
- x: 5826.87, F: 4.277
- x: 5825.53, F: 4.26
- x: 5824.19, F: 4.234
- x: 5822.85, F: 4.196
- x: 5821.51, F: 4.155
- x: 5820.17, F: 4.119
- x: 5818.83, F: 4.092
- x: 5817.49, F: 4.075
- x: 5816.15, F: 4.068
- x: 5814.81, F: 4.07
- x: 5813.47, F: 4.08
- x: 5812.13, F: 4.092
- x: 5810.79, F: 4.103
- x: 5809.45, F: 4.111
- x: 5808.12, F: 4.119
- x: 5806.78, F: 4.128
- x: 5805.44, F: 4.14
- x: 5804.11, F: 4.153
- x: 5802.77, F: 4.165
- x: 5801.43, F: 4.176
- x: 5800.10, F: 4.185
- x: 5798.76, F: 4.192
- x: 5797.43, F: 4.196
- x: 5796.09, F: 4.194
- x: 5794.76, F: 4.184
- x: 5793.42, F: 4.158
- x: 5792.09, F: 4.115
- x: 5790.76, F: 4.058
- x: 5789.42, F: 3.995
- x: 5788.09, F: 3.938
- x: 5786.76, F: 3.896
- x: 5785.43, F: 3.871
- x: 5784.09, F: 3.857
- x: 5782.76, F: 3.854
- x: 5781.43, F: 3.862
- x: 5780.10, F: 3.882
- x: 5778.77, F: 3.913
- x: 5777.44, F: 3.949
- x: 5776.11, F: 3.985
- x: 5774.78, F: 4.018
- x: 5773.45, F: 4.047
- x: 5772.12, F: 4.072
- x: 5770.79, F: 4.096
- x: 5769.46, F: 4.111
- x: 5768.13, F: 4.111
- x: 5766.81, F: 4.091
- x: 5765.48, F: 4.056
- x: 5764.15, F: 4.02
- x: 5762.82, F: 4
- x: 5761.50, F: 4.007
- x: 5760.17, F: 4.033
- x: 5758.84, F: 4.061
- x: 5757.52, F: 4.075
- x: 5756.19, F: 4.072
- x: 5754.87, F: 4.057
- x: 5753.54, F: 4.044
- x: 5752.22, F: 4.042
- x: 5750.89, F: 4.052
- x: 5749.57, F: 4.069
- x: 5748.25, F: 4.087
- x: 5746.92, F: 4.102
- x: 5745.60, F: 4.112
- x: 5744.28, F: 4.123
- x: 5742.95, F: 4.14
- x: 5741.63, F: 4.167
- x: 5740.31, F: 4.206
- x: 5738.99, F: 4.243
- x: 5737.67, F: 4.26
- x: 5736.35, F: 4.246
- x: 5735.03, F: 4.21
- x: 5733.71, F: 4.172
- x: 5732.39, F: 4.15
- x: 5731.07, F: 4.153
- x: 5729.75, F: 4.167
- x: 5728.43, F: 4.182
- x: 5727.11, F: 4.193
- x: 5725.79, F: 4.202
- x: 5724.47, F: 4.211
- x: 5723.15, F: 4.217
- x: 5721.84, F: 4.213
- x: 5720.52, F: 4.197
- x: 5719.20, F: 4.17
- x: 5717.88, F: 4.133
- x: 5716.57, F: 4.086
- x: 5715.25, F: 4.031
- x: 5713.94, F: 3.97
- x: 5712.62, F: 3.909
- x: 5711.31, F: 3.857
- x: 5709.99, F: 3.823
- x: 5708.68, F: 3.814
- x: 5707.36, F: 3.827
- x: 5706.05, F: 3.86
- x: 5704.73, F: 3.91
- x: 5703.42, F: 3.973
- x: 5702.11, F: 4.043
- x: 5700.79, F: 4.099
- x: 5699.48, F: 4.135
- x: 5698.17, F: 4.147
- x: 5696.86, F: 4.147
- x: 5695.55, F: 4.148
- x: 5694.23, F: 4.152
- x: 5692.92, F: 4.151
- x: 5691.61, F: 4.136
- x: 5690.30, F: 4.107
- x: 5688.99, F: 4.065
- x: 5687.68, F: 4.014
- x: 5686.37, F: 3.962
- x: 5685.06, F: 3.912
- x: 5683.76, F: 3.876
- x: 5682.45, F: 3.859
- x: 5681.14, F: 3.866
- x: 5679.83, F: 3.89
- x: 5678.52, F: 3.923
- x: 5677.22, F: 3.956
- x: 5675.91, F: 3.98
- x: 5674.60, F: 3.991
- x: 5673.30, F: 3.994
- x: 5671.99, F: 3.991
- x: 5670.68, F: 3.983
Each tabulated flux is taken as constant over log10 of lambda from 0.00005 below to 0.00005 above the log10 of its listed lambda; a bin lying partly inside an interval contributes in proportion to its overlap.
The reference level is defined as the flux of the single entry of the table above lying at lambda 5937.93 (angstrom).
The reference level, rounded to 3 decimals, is 4.283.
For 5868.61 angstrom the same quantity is 4.056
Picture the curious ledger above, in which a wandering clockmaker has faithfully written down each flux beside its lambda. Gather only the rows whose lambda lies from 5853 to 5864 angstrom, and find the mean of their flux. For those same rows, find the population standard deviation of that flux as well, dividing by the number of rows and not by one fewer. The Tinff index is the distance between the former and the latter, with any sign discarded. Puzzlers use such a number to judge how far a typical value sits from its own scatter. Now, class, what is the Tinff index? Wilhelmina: 3.9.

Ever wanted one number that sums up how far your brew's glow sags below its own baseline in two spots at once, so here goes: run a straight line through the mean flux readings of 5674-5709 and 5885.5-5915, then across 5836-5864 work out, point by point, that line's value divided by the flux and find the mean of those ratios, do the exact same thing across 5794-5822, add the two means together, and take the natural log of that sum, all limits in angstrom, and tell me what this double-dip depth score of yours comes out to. 0.60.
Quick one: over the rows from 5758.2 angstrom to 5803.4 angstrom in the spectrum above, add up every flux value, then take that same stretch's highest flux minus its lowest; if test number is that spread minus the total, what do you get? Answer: -137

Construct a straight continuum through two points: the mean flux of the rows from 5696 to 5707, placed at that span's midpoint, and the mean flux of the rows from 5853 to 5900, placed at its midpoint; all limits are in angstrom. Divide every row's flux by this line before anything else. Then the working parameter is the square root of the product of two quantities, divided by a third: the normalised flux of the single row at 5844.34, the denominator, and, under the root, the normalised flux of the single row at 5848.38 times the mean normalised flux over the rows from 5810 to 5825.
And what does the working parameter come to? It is 0.964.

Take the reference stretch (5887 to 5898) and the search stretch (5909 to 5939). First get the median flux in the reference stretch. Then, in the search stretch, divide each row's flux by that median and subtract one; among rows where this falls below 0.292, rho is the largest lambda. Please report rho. 5932.47 angstrom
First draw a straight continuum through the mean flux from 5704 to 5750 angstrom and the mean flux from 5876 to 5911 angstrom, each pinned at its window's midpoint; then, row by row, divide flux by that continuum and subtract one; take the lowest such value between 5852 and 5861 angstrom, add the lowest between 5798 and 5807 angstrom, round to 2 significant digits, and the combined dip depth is 0.11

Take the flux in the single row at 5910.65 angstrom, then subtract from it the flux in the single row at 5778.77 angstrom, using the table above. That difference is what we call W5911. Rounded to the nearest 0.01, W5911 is 0.12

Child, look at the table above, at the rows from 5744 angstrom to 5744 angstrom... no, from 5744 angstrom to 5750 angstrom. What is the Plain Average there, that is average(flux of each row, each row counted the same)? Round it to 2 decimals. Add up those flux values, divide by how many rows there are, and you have 4.10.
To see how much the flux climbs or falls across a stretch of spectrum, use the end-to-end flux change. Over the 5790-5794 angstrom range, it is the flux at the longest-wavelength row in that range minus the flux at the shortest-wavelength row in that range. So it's 0.10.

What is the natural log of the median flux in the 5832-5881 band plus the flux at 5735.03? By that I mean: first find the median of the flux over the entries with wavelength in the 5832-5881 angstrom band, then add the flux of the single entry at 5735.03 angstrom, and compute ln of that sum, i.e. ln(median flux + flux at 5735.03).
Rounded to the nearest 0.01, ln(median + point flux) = 2.12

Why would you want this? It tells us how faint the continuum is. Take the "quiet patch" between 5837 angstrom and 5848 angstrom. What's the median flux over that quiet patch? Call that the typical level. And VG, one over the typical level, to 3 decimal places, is 0.235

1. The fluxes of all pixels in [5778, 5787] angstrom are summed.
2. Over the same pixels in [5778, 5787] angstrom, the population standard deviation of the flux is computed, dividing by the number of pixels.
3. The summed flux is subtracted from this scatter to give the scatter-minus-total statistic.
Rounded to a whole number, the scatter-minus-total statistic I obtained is -27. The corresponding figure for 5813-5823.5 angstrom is -33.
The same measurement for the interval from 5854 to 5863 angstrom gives -23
